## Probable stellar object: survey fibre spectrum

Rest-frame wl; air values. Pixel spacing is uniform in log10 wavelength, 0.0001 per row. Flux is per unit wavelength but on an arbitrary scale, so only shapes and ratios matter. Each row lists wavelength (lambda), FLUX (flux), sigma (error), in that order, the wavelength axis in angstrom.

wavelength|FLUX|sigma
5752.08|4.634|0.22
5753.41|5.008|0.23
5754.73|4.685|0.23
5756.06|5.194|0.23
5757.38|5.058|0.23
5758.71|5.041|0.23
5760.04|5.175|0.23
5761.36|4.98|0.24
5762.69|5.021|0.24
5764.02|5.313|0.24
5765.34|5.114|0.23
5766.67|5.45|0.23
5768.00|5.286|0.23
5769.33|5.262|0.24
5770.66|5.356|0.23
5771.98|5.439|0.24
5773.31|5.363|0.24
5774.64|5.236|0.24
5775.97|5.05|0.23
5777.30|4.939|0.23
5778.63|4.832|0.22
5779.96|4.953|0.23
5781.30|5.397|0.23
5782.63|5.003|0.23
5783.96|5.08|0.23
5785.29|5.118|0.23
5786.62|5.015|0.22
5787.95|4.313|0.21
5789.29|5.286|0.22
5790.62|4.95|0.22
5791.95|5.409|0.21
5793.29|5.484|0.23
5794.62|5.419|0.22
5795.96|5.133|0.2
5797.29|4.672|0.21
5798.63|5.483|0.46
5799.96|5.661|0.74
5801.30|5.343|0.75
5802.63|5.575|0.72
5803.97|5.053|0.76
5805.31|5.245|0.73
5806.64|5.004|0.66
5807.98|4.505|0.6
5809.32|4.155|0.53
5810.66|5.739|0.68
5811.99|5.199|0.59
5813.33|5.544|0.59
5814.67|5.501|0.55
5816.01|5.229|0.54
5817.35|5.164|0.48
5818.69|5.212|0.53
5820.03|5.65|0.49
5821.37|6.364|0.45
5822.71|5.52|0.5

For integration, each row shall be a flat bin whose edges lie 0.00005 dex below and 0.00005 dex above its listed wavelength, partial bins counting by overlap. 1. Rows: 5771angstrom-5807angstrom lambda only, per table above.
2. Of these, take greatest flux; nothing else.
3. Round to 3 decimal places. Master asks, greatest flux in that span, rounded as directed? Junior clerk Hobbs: 5.661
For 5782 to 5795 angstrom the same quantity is 5.484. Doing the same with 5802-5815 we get 5.739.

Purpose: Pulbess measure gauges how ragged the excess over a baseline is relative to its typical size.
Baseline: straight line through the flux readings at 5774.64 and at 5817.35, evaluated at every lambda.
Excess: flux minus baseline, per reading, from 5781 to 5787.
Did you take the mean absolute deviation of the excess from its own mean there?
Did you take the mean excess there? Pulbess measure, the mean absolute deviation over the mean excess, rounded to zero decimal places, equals -1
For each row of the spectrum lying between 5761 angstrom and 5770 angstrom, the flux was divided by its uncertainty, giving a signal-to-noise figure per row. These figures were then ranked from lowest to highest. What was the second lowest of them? 20.9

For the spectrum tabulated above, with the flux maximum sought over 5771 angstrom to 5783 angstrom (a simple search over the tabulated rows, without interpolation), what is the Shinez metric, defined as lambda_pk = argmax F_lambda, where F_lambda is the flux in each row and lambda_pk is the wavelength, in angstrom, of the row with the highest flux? 5771.98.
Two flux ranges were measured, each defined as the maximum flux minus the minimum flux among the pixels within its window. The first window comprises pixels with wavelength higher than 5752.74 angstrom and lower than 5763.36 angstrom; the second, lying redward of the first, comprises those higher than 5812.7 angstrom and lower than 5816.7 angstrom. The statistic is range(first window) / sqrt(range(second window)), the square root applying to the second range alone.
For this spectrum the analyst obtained 0.91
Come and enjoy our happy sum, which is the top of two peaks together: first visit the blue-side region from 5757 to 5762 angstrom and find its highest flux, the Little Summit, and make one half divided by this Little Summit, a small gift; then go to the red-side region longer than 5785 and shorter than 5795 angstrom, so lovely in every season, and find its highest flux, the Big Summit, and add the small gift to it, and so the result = 5.58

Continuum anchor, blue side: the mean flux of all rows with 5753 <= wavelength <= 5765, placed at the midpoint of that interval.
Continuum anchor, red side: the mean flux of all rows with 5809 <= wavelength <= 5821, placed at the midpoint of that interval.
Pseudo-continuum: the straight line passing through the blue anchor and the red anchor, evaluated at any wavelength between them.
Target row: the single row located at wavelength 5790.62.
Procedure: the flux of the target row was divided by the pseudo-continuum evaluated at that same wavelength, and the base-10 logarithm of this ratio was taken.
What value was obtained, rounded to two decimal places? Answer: -0.02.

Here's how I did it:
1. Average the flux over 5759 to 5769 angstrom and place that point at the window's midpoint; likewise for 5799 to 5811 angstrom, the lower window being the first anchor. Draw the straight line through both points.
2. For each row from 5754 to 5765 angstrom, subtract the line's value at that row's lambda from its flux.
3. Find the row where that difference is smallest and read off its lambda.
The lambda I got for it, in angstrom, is 5754.73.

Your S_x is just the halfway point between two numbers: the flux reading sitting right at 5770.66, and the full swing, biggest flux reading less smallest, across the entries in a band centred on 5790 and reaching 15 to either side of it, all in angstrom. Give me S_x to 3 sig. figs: 3.35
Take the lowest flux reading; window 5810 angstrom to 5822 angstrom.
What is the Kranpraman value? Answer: 5.164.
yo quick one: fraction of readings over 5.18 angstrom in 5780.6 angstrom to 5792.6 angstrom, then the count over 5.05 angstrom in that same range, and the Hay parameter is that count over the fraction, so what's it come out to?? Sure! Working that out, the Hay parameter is 15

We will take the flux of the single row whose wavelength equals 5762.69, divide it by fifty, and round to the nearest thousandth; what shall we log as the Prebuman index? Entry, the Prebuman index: 0.100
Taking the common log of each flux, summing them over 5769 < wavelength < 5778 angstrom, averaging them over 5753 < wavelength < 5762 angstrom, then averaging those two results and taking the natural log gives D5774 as 1.05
